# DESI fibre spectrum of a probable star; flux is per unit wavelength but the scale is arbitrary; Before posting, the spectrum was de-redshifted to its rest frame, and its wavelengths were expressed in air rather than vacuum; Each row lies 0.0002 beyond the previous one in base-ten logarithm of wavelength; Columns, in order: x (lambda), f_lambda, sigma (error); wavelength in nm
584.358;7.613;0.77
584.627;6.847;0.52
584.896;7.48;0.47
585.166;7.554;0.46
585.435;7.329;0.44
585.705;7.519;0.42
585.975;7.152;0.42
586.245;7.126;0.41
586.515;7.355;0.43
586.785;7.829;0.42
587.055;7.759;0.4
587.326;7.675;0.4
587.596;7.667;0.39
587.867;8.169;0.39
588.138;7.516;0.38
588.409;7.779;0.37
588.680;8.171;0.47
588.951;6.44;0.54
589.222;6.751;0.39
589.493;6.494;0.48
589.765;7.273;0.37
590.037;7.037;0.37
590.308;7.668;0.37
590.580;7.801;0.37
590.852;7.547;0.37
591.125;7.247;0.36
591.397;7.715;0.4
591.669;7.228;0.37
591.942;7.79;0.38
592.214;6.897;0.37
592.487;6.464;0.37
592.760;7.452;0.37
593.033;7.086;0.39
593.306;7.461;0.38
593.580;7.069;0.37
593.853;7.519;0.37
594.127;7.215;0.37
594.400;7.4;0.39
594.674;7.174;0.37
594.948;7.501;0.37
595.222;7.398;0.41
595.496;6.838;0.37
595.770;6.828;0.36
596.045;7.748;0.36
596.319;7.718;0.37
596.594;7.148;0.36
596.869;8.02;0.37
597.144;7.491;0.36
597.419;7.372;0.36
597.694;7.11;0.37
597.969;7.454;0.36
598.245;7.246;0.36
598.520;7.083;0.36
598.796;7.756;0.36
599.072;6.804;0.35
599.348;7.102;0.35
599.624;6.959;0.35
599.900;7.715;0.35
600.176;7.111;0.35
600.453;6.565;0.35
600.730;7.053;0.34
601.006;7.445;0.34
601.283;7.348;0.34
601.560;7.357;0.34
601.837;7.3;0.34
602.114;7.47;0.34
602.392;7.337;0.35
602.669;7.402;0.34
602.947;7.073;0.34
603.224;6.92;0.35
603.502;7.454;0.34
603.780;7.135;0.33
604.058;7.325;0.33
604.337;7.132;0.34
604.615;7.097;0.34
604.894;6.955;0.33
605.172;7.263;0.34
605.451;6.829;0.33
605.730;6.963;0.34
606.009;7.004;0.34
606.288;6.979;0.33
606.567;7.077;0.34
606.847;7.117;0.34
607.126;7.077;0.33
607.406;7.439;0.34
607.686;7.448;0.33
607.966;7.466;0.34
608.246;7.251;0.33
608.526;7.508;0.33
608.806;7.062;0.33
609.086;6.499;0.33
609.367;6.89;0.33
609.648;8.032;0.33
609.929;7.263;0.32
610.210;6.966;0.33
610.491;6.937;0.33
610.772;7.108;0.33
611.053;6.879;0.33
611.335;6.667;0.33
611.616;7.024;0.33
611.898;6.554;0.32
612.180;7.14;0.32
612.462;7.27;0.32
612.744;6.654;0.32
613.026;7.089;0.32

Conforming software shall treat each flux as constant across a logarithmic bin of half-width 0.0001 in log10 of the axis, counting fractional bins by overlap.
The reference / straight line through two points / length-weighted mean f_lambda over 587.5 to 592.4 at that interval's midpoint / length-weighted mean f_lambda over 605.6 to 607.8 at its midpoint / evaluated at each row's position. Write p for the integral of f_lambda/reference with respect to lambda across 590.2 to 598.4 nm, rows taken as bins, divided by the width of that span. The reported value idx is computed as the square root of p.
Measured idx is 1.00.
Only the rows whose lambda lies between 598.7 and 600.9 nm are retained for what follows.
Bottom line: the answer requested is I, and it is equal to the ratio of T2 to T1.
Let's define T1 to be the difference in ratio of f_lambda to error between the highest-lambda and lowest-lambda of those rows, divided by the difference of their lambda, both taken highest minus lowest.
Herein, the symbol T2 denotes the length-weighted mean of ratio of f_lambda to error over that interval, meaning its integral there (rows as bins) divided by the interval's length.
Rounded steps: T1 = -0.4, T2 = 20.4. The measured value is -49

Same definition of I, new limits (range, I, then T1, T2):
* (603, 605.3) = 26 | 0.8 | 21.2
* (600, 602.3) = 25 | 0.9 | 21.1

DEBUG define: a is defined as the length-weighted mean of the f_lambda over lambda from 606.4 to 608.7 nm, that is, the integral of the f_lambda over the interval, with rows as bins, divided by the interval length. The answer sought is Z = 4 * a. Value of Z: 29.2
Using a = 7.29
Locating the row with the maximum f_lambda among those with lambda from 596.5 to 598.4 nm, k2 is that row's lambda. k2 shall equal 596.869 nm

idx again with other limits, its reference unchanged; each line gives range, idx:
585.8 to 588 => 1.01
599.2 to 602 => 1.00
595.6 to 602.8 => 1.00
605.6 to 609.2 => 1.00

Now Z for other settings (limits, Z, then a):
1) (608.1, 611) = 28.6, 7.15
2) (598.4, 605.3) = 28.8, 7.21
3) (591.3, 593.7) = 28.9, 7.23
